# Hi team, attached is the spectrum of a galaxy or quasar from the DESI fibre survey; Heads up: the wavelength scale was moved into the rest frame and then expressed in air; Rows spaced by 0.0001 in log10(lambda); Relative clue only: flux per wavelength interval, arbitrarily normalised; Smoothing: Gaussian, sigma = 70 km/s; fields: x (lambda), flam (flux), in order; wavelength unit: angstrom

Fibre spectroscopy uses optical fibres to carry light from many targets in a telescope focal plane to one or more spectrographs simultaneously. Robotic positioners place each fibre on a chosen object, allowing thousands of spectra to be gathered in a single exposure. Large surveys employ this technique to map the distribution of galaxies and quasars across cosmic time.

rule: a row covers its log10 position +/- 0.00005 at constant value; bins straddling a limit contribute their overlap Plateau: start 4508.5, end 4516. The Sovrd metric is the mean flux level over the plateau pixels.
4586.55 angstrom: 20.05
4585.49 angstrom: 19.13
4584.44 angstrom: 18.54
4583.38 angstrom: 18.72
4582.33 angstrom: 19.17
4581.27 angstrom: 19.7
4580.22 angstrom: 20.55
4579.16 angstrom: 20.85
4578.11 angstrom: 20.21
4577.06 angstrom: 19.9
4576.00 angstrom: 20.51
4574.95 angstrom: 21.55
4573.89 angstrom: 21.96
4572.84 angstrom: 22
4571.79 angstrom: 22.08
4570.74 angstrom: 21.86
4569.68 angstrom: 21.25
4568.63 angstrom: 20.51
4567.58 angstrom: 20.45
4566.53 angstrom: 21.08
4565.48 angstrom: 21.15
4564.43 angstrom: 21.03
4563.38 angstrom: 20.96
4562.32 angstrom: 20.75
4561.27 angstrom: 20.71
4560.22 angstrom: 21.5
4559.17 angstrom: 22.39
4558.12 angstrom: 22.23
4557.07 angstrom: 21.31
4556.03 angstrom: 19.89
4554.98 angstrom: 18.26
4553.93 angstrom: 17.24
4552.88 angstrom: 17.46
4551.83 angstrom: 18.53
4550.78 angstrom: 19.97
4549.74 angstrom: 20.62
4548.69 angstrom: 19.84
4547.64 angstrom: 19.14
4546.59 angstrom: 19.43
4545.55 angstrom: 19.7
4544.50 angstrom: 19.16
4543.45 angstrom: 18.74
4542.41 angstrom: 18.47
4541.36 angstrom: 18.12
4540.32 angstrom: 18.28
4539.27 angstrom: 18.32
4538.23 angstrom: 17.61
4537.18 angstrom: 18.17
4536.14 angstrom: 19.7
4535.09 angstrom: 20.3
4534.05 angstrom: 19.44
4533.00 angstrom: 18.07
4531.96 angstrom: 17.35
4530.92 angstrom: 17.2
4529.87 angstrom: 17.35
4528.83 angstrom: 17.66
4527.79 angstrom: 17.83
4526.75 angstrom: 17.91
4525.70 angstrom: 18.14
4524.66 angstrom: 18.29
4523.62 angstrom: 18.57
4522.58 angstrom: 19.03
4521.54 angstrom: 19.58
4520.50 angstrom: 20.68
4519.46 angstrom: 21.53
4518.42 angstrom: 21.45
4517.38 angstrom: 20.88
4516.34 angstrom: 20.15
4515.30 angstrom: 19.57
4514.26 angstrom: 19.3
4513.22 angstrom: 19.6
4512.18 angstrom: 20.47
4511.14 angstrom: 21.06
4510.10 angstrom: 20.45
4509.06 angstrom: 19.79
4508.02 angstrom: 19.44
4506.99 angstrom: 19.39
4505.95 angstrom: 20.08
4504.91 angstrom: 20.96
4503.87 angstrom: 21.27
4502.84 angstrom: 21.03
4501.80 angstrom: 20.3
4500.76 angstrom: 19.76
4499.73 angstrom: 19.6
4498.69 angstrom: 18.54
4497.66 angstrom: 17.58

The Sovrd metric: 20.0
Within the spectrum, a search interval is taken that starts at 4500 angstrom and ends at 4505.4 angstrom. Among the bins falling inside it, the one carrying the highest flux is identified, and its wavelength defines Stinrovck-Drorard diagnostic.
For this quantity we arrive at 4503.87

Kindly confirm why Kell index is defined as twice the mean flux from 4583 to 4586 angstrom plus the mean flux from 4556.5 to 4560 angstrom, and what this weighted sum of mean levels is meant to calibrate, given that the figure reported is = 59.6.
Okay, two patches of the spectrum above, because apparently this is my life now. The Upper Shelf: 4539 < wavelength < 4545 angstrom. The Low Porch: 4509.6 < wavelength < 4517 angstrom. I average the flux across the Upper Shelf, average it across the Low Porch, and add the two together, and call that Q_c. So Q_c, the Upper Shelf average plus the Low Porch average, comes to 38.6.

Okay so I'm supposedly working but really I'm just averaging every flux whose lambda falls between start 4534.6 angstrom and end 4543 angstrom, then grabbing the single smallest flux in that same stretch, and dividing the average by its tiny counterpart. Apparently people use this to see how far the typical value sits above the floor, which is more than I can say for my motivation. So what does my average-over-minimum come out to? 1.06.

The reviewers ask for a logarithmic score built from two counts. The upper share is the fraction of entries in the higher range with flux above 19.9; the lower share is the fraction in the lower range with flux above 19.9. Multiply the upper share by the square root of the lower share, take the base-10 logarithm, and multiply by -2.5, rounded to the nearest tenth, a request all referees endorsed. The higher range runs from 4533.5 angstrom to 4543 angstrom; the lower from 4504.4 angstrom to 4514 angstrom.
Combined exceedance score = 2.7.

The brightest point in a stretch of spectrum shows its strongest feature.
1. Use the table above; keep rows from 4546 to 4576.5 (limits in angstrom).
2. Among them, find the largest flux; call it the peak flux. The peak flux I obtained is 22.39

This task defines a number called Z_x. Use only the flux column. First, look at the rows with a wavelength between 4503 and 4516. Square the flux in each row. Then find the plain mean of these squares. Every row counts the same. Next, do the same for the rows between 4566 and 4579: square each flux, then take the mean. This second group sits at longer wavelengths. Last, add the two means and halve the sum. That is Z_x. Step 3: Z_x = 426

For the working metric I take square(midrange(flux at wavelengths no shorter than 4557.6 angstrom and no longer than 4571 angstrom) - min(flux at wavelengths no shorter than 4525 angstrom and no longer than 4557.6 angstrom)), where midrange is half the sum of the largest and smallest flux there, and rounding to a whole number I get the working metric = 18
